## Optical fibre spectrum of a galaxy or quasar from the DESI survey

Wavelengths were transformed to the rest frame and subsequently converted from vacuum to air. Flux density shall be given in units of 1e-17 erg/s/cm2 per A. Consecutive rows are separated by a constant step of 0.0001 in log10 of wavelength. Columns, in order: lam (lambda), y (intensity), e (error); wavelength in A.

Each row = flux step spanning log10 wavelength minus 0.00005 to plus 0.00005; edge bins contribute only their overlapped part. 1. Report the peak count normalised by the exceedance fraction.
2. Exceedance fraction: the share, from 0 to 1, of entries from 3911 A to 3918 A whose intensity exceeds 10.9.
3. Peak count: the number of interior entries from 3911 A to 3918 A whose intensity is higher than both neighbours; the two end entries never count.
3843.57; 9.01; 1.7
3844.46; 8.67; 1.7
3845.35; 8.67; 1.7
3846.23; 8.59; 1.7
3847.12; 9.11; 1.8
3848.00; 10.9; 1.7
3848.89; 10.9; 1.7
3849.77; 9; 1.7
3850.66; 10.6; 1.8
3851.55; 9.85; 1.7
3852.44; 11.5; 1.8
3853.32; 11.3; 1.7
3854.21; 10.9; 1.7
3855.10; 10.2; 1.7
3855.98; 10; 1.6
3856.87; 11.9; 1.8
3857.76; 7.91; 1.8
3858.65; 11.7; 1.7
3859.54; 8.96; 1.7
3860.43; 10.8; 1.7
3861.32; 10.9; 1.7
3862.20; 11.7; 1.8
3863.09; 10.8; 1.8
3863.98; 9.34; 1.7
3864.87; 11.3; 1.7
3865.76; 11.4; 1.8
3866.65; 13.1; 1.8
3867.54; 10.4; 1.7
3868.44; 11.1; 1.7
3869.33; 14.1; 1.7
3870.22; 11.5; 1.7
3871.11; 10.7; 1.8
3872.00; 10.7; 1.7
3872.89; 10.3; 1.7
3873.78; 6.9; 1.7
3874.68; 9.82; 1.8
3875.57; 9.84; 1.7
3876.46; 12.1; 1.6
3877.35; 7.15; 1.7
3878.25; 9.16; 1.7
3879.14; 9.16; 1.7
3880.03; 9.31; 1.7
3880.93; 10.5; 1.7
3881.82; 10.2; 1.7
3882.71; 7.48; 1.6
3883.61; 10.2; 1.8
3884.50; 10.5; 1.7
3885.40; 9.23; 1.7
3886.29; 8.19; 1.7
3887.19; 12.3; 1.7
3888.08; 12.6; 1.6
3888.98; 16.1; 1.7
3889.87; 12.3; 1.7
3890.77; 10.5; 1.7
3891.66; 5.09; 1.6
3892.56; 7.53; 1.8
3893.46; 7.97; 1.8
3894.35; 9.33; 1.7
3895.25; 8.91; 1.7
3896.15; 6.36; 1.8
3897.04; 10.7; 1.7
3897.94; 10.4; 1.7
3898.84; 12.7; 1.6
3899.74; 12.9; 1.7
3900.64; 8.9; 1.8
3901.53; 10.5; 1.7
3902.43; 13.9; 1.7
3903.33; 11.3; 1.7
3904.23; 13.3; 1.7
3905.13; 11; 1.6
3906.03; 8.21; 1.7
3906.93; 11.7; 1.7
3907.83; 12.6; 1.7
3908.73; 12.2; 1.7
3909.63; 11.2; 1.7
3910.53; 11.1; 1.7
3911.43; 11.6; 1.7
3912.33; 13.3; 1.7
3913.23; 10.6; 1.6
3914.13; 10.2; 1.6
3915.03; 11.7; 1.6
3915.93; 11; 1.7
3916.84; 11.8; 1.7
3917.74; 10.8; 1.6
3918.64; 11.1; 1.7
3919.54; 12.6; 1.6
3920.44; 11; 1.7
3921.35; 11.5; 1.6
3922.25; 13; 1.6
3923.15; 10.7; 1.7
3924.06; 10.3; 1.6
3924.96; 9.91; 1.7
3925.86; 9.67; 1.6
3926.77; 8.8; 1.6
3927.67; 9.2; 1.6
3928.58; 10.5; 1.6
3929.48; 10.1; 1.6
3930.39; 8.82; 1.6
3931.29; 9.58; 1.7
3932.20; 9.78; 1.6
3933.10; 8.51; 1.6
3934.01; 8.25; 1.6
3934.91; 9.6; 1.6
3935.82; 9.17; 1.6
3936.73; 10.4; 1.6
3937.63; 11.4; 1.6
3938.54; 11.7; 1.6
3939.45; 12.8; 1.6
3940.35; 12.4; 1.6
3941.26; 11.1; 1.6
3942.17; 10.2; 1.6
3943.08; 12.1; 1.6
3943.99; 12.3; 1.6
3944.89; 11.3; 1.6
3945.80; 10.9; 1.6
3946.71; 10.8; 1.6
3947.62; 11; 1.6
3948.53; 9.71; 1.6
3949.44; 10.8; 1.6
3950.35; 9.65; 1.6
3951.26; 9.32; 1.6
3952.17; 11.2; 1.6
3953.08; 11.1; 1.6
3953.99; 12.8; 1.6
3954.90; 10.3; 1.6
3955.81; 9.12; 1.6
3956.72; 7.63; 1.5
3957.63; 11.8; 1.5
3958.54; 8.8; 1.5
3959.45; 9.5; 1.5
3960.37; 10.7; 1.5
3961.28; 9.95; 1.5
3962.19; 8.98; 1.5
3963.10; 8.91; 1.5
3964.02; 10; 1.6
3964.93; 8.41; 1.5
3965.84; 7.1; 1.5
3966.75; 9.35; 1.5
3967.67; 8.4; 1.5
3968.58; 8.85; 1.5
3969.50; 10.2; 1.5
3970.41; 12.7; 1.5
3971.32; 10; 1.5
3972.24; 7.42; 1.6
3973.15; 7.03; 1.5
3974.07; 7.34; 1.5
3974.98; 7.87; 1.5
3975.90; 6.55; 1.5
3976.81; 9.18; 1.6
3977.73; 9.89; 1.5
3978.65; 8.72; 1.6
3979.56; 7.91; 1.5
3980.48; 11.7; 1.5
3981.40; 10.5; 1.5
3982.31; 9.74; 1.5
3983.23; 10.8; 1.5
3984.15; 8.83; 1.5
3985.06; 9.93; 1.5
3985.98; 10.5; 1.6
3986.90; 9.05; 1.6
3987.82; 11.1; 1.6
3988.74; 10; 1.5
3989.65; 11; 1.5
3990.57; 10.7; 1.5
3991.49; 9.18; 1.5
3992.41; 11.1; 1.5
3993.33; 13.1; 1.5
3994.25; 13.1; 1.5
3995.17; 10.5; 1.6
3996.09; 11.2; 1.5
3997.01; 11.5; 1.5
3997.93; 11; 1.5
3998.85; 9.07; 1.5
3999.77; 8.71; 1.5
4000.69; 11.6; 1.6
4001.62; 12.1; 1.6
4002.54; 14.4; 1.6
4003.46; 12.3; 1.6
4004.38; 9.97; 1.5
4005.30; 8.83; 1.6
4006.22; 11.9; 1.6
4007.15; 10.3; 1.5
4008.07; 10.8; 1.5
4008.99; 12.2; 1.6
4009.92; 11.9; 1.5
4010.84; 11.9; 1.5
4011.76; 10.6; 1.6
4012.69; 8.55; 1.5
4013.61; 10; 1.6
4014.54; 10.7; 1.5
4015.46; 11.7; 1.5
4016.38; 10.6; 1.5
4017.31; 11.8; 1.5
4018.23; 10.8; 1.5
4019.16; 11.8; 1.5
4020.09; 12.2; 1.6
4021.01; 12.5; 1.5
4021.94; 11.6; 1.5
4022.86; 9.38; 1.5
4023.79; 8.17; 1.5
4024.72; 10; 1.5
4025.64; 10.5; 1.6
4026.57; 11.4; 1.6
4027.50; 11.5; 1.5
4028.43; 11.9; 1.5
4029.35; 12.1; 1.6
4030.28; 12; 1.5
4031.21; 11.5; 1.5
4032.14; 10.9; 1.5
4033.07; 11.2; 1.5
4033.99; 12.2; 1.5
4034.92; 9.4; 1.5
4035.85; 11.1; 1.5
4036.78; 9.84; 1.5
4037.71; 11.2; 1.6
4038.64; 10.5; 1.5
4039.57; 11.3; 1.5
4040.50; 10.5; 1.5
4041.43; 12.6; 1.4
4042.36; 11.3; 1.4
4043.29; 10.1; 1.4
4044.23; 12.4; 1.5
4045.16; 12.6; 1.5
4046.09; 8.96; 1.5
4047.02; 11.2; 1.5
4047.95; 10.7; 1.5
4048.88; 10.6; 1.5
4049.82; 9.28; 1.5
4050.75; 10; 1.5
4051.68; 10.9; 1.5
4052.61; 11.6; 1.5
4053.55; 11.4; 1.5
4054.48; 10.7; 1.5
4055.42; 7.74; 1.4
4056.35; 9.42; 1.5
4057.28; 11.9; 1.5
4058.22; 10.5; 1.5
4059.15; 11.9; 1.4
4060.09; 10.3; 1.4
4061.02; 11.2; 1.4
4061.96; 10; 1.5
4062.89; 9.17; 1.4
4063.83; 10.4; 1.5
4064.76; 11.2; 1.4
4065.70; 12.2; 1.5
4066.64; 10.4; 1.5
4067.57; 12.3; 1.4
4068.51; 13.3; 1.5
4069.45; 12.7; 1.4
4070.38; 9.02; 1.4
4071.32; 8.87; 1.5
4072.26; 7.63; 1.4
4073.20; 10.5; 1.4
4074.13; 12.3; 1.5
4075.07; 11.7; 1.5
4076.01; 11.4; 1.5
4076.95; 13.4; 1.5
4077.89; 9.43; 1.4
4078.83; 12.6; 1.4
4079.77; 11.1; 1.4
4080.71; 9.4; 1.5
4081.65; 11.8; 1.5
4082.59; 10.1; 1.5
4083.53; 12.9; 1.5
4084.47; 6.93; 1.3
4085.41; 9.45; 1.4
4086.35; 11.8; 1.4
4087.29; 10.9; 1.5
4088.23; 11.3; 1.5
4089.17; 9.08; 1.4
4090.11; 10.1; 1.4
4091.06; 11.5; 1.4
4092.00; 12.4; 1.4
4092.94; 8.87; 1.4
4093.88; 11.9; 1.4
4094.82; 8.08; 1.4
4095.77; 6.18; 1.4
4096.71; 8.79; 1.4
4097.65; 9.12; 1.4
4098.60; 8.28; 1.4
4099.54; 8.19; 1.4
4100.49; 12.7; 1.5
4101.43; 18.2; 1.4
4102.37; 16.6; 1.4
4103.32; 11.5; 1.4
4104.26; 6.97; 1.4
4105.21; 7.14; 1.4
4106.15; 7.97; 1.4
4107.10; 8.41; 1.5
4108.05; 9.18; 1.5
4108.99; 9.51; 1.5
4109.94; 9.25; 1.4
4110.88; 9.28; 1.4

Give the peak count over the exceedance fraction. 4.8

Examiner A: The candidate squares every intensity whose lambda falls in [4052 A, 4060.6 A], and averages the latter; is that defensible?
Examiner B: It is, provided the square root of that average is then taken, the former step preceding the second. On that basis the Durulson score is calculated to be 10.7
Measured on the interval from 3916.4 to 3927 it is 11.0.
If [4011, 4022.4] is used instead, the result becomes 11.1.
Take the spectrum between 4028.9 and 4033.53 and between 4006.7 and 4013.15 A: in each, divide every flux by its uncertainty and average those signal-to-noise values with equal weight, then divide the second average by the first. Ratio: 0.94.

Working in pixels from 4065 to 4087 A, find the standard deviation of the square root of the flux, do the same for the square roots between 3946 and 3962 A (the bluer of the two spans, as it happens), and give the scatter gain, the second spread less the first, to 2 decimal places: -0.09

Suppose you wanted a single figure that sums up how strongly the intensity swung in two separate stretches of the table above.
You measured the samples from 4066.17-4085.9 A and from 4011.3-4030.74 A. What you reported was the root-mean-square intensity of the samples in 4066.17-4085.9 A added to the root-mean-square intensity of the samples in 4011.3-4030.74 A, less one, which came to 21.0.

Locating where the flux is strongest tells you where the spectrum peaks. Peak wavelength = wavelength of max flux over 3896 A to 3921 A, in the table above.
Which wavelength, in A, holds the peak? 3902.43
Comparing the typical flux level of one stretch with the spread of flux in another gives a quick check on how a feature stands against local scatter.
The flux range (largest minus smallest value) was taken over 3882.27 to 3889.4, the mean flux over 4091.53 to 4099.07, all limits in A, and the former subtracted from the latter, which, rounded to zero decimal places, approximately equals 1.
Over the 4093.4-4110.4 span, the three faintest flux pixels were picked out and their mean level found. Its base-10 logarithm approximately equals 0.83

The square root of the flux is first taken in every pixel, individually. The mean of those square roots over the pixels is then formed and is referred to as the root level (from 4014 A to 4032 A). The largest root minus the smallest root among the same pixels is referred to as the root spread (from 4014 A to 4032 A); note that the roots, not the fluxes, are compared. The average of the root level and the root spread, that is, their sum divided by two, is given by 2.01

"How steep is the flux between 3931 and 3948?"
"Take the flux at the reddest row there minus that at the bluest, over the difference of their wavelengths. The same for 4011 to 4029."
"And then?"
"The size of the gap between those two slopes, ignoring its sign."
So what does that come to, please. 0.01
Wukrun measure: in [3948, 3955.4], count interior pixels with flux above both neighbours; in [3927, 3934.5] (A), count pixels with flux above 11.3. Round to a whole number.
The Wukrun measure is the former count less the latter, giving 3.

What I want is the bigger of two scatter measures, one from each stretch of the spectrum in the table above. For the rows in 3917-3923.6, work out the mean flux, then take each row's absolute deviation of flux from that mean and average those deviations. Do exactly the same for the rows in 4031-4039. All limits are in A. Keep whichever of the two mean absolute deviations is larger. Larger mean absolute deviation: 0.73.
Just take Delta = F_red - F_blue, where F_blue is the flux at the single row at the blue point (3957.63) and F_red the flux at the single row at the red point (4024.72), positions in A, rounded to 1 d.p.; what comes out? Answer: -1.8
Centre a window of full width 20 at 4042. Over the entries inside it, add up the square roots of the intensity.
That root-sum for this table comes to 72.4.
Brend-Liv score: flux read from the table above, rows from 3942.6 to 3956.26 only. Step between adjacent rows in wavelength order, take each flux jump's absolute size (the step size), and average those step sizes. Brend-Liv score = 0.94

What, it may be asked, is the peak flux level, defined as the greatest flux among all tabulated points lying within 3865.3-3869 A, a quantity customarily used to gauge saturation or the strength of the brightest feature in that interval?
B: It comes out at 13.1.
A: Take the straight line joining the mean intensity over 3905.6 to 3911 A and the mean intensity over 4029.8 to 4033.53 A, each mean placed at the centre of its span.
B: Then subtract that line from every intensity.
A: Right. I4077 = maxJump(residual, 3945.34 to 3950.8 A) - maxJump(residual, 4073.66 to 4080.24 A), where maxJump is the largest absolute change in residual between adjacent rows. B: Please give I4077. -2.7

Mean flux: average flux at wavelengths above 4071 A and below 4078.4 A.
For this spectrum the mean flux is 10.7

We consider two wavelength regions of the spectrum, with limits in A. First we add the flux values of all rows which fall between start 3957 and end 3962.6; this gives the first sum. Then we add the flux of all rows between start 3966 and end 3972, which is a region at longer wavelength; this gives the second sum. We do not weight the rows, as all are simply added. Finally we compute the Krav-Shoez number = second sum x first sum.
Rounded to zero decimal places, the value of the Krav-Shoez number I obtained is 3554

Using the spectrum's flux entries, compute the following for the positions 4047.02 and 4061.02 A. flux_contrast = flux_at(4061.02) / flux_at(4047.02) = 1.00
